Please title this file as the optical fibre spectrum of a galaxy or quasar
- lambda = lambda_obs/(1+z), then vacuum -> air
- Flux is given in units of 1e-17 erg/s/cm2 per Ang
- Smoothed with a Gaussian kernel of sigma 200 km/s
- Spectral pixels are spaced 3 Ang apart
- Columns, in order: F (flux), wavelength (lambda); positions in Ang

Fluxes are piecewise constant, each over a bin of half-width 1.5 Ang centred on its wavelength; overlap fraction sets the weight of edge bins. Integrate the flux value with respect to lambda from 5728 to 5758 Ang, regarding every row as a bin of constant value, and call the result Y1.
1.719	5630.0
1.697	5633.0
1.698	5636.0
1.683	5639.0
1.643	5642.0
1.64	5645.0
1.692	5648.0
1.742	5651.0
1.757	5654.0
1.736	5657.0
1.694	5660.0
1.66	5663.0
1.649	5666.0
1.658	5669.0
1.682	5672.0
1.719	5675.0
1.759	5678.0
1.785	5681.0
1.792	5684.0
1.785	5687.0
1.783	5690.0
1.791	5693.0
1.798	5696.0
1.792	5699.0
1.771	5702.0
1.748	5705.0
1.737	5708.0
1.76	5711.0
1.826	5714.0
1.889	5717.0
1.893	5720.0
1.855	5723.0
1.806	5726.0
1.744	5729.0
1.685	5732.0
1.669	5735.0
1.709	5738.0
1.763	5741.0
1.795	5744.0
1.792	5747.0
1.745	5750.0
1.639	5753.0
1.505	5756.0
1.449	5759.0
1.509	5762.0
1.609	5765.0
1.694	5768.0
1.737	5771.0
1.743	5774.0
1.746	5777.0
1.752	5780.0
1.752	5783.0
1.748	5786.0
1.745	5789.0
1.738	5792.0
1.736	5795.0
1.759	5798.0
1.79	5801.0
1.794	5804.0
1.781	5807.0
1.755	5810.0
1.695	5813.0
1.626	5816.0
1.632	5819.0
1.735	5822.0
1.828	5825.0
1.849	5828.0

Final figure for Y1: 51.0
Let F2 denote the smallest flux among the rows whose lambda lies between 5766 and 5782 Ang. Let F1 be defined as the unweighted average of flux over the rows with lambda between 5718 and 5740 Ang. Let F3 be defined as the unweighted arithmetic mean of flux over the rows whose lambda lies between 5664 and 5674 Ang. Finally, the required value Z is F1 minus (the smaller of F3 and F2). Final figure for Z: 0.10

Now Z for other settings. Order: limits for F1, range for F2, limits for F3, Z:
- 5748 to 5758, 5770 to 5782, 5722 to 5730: -0.11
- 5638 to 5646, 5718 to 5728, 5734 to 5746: -0.08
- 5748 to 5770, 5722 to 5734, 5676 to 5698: -0.09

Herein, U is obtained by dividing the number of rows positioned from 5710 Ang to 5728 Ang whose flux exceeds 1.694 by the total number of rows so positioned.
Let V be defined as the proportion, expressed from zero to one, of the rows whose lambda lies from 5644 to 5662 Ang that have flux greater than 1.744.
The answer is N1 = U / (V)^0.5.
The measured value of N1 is 2.4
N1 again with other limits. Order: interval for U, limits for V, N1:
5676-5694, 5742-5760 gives 1.4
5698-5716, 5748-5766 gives 2.4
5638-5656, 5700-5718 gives 0.4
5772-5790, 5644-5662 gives 2.4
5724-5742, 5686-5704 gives 0.7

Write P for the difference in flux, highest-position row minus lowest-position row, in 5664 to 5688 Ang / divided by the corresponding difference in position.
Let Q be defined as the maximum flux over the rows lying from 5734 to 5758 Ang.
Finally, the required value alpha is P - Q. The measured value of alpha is -1.79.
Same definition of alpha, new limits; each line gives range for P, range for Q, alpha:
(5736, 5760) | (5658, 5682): -1.80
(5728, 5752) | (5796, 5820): -1.79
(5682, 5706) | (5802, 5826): -1.83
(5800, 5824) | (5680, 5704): -1.80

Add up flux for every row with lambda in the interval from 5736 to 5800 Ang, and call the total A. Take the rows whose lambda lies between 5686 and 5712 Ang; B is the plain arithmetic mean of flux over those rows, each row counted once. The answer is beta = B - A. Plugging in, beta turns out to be -34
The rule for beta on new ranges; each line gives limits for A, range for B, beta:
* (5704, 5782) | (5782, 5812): -43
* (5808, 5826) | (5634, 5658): -9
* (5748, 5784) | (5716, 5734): -18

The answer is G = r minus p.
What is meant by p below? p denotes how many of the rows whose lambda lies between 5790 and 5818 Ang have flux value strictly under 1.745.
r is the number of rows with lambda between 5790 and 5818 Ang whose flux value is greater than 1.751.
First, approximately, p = 4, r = 5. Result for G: 1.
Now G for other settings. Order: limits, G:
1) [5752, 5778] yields -8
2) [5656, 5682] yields -5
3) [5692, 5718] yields 6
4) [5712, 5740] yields 1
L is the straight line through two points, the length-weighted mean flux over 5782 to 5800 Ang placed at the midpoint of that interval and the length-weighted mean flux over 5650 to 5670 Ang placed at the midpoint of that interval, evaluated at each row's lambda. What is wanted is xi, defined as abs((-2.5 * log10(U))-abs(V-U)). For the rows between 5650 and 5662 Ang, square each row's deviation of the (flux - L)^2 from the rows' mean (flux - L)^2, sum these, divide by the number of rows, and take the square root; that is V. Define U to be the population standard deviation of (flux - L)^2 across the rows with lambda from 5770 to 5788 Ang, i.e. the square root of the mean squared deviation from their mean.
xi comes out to 11.4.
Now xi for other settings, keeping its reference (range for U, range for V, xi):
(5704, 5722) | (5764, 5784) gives 4.8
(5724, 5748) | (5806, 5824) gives 6.7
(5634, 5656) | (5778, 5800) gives 7.1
